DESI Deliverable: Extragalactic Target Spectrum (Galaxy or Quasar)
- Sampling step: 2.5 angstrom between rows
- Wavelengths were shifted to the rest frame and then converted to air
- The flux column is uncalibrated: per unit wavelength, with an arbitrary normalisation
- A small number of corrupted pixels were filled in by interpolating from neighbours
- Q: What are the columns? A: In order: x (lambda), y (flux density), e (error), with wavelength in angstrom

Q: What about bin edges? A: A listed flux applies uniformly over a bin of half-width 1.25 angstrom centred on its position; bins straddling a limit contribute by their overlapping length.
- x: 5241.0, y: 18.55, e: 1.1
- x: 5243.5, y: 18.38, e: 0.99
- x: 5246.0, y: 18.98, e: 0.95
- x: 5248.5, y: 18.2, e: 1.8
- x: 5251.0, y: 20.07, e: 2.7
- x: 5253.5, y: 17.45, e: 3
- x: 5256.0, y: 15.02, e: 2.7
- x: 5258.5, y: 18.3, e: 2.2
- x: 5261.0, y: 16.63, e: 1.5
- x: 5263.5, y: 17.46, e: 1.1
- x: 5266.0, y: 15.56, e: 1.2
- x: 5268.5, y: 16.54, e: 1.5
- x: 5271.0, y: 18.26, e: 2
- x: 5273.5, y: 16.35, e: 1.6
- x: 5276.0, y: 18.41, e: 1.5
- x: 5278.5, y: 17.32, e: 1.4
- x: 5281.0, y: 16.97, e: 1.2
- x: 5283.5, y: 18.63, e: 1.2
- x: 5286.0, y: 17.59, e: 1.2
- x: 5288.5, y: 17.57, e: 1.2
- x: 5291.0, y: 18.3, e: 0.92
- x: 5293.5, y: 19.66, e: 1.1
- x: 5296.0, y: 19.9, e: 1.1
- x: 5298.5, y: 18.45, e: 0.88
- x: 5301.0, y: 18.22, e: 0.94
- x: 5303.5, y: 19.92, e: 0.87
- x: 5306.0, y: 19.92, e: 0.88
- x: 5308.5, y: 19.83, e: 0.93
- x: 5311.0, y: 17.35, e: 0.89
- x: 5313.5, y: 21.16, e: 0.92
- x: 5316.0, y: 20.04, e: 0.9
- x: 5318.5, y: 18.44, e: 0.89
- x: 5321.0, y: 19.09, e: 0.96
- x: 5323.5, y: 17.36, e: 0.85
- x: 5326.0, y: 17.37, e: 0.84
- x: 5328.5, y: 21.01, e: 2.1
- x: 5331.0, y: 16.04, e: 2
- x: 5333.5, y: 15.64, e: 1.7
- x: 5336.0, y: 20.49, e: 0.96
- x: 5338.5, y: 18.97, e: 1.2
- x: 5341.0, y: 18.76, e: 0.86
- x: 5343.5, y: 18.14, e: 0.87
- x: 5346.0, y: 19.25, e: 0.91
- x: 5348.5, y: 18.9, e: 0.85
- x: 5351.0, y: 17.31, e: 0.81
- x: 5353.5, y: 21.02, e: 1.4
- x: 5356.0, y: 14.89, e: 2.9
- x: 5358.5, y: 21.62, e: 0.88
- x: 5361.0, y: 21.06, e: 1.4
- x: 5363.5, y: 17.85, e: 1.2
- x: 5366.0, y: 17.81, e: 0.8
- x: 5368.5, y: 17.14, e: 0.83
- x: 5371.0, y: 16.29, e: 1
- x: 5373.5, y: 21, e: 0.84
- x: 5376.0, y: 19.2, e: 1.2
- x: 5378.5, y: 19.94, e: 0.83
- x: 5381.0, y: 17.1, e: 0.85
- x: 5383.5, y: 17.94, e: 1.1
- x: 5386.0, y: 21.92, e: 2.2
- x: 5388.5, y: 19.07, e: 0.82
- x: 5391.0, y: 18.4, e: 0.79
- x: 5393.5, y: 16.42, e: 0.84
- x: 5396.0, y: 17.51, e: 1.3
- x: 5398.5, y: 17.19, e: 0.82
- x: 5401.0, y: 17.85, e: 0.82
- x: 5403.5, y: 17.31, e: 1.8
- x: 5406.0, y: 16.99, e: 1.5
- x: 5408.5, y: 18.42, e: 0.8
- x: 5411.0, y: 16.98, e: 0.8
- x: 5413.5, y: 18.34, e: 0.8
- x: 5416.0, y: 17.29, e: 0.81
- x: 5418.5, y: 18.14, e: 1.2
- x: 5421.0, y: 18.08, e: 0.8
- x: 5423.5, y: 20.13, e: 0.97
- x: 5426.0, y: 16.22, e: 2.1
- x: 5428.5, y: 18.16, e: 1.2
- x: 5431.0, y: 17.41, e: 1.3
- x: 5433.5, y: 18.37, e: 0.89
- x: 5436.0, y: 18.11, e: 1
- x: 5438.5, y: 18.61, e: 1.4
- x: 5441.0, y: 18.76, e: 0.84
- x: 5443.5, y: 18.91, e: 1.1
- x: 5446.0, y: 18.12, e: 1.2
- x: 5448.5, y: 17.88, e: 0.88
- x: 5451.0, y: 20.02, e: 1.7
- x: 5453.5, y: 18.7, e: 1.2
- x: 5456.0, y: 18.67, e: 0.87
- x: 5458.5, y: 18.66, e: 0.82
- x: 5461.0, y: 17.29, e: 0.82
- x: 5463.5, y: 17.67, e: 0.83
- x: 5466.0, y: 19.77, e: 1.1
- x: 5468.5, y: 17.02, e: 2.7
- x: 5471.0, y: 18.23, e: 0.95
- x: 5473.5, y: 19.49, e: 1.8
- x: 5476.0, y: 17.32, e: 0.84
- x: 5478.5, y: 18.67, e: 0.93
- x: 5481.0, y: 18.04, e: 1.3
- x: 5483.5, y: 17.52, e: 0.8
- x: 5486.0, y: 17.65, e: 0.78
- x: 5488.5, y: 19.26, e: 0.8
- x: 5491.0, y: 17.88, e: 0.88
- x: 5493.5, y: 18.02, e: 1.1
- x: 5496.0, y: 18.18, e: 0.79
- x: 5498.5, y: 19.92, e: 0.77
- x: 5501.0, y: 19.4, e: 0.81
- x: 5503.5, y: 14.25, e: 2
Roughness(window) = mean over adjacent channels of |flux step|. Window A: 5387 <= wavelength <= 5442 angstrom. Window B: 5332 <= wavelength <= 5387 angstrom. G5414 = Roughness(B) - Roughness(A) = 1.2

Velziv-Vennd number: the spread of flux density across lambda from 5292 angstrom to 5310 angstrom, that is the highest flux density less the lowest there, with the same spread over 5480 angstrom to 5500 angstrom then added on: 4.1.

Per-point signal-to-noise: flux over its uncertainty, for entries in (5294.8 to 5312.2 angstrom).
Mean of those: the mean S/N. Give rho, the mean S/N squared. 428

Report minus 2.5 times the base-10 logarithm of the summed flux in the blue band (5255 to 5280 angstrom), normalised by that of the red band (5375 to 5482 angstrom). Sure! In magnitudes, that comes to 1.7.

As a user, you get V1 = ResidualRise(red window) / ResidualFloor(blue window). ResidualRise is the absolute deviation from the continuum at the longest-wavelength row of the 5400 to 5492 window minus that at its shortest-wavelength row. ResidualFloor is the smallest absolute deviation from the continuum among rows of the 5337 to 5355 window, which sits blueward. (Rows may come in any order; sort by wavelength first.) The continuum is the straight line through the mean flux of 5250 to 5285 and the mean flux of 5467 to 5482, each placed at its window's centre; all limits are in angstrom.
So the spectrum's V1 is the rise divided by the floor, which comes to 1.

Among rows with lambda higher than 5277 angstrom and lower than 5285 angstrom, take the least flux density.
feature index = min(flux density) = 16.97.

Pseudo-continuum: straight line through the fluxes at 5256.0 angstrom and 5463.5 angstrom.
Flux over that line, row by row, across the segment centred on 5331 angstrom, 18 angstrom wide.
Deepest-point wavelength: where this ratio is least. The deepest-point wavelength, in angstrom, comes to 5333.5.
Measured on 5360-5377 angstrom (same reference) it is 5371.0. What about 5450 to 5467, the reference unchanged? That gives 5461.0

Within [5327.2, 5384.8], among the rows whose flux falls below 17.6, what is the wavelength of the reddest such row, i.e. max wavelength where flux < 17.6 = 5381.0 angstrom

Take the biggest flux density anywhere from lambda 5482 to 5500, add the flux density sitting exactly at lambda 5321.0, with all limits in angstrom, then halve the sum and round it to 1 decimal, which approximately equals 19.5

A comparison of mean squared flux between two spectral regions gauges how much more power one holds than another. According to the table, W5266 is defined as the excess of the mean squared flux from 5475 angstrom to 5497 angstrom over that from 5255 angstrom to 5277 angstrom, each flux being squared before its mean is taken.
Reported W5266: 38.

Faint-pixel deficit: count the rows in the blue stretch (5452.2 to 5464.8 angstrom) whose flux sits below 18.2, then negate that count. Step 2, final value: -2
